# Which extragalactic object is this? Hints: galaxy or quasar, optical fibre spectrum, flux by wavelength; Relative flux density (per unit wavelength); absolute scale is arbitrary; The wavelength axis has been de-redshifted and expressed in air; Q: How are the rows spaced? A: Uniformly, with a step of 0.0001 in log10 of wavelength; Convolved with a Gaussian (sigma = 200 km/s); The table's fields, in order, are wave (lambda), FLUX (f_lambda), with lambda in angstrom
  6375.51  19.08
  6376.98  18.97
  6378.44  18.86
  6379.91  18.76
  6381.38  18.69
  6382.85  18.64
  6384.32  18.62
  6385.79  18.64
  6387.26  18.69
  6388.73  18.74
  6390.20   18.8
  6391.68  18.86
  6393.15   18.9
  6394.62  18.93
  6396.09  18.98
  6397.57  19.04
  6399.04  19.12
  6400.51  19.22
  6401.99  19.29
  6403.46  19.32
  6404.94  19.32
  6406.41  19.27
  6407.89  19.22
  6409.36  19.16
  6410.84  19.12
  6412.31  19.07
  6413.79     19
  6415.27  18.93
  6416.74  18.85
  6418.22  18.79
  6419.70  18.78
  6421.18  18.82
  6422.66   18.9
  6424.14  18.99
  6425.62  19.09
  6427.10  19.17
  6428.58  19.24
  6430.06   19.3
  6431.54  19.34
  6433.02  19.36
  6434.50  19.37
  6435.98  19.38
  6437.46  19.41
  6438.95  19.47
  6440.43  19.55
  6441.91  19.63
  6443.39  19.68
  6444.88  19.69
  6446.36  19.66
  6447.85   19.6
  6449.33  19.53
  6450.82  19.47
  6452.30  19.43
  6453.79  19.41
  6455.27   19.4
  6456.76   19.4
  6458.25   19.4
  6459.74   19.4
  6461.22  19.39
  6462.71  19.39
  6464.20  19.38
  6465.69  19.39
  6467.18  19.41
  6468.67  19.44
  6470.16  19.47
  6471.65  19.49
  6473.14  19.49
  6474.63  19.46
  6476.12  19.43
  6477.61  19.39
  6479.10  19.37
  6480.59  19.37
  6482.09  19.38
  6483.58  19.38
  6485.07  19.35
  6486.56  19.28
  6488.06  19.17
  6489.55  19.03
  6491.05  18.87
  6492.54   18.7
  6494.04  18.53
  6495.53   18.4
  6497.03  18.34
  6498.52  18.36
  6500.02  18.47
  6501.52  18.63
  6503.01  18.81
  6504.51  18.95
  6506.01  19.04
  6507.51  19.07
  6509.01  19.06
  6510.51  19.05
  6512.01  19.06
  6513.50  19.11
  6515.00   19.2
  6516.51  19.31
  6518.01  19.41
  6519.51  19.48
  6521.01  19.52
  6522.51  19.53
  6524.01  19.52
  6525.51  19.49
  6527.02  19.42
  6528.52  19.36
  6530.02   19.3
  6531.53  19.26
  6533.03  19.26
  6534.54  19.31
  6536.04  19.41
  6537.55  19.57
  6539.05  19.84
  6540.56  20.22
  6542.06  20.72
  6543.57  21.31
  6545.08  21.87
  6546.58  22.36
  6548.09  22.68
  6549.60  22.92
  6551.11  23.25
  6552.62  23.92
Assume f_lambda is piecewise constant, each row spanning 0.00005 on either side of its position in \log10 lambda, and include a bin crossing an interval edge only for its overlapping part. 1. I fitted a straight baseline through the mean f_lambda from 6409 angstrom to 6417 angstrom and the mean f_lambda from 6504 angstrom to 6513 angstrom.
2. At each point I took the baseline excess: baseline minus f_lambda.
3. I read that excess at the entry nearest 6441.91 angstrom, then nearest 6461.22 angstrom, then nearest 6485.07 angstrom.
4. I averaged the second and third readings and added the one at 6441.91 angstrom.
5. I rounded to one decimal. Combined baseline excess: -0.9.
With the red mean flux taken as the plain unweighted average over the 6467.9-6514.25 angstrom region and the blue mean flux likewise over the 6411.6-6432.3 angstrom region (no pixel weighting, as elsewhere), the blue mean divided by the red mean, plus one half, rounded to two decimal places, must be 1.50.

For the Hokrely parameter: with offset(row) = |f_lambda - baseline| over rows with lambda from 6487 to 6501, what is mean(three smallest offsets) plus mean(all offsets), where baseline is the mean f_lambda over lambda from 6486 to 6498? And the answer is 0.43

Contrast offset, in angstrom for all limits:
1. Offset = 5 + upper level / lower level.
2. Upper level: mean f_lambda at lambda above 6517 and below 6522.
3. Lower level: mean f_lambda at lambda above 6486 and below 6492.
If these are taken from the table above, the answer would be 6.02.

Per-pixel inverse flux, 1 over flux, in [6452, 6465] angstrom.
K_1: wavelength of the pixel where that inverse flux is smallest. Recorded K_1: 6452.30 angstrom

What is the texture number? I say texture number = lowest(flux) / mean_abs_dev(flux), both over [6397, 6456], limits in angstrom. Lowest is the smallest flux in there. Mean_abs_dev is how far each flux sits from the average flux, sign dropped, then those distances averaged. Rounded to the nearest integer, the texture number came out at 90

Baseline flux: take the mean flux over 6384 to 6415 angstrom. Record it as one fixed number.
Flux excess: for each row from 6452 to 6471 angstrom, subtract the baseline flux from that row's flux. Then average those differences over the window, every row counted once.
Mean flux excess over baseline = 0.39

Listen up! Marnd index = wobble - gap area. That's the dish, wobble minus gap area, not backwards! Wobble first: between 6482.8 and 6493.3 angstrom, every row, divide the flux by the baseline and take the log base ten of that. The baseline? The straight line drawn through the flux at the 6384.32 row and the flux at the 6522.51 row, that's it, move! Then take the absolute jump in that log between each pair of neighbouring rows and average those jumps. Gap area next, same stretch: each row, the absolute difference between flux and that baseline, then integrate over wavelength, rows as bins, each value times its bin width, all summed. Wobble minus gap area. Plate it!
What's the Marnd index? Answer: -2.5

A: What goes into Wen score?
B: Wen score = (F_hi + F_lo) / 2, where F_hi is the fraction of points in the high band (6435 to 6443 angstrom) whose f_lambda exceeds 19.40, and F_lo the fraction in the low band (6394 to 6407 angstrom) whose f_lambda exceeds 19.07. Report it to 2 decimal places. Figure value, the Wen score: 0.73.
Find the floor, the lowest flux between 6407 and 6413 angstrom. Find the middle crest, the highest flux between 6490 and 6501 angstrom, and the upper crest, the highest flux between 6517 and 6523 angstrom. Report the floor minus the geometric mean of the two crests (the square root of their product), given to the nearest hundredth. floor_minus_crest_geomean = -0.13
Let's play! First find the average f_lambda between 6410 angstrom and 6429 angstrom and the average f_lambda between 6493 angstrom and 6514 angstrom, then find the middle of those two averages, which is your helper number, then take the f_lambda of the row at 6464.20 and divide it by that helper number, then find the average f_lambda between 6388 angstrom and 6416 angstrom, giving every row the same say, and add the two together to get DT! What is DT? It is 20.09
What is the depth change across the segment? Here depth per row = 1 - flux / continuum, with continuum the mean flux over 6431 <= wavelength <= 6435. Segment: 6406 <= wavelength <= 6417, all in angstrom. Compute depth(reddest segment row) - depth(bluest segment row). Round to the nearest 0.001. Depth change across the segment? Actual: 0.022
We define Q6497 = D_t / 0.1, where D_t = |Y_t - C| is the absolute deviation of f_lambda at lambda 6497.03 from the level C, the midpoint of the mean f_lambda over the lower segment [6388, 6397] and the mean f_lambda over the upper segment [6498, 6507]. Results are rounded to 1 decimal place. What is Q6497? 4.5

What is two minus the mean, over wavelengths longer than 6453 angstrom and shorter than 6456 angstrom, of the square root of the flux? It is -2.41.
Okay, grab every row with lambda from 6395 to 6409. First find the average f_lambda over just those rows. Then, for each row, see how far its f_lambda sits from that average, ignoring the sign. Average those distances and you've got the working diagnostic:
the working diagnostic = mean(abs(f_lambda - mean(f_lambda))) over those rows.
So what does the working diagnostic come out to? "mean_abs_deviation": 0.10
